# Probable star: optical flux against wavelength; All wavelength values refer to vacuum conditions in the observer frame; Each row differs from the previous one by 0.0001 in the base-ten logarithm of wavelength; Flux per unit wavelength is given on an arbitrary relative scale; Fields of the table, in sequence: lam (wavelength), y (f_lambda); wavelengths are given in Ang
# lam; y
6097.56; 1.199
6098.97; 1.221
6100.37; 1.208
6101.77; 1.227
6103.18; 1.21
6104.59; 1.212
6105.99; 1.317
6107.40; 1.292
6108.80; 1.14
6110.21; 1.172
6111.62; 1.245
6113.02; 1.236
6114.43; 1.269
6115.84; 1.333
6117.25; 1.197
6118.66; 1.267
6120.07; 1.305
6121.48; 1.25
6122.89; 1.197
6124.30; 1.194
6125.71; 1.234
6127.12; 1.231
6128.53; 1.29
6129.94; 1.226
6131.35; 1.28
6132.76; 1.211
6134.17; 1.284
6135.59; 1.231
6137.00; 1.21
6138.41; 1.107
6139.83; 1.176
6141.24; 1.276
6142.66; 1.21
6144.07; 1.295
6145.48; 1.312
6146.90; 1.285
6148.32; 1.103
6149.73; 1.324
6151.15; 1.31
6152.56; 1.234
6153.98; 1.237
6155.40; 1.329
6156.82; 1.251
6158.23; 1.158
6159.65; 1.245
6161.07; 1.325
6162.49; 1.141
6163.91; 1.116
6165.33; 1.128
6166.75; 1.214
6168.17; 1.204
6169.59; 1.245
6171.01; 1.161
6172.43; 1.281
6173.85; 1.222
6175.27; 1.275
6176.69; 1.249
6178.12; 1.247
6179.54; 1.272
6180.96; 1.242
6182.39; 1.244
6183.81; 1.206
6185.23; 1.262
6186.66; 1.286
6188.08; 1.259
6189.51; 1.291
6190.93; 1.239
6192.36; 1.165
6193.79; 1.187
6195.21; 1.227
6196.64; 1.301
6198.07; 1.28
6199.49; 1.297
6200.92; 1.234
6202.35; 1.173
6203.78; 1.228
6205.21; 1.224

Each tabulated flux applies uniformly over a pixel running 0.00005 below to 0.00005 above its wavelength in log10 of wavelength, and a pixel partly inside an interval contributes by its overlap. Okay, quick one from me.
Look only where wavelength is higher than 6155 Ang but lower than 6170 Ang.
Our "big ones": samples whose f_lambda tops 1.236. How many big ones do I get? 5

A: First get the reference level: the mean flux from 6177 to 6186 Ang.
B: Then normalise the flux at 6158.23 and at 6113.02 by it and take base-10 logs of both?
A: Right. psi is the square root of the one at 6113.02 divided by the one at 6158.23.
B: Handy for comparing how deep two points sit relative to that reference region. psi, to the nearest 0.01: 0.32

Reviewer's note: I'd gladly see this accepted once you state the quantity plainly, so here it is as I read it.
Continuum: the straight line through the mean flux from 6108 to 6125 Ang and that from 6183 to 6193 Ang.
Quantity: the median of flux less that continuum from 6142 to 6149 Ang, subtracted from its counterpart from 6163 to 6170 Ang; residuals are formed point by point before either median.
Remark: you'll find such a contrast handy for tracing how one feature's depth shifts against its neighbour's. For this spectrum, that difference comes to -0.08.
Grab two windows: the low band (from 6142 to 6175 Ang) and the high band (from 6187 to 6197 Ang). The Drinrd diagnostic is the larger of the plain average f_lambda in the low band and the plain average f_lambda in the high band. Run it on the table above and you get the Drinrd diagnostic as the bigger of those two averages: 1.24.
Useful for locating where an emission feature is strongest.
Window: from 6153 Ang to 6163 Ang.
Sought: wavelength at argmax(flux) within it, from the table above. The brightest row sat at 6155.40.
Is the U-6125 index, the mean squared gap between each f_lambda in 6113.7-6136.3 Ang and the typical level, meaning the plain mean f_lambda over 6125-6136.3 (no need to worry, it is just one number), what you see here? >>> 0.0016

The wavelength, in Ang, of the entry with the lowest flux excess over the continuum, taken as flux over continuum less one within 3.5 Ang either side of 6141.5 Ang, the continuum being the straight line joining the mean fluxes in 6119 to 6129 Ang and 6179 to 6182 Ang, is 6138.41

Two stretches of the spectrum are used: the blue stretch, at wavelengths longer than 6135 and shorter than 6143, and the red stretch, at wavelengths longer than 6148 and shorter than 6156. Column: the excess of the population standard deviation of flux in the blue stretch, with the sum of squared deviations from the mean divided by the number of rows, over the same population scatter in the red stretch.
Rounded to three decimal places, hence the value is -0.027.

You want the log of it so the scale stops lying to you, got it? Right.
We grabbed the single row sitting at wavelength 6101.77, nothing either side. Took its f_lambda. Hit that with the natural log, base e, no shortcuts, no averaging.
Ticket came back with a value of 0.205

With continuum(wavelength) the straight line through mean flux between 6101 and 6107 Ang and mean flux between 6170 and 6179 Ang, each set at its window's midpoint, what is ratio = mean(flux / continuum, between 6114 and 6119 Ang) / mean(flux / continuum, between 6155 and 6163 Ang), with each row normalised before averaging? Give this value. 1.02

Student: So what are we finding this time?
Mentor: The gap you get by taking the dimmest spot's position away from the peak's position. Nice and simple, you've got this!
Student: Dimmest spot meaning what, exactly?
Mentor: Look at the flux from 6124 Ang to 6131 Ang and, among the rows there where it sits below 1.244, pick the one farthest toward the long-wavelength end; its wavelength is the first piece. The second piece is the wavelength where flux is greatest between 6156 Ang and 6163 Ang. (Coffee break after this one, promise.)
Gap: 31.1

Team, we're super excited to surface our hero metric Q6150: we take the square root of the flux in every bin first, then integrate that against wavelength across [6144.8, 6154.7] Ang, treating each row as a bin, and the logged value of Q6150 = 11.1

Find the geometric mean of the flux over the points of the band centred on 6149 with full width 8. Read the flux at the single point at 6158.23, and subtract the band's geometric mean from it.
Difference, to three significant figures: -0.101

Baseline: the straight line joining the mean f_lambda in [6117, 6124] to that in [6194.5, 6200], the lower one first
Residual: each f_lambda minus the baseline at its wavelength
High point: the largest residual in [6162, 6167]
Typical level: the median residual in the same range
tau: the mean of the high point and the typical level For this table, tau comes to -0.088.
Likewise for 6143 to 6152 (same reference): 0.058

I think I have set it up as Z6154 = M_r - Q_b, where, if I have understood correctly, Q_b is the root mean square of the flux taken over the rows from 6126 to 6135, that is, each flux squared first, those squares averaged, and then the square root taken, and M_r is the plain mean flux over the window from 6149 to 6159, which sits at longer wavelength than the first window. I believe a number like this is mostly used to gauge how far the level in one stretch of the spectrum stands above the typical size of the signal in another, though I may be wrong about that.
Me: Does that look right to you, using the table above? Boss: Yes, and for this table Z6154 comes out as 0.009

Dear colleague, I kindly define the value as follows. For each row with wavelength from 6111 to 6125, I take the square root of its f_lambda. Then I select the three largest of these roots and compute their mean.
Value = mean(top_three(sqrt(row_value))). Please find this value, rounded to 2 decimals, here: 1.14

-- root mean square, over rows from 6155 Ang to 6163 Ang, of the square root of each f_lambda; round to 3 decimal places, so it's 1.114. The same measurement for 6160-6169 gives 1.090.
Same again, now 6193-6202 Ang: 1.120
